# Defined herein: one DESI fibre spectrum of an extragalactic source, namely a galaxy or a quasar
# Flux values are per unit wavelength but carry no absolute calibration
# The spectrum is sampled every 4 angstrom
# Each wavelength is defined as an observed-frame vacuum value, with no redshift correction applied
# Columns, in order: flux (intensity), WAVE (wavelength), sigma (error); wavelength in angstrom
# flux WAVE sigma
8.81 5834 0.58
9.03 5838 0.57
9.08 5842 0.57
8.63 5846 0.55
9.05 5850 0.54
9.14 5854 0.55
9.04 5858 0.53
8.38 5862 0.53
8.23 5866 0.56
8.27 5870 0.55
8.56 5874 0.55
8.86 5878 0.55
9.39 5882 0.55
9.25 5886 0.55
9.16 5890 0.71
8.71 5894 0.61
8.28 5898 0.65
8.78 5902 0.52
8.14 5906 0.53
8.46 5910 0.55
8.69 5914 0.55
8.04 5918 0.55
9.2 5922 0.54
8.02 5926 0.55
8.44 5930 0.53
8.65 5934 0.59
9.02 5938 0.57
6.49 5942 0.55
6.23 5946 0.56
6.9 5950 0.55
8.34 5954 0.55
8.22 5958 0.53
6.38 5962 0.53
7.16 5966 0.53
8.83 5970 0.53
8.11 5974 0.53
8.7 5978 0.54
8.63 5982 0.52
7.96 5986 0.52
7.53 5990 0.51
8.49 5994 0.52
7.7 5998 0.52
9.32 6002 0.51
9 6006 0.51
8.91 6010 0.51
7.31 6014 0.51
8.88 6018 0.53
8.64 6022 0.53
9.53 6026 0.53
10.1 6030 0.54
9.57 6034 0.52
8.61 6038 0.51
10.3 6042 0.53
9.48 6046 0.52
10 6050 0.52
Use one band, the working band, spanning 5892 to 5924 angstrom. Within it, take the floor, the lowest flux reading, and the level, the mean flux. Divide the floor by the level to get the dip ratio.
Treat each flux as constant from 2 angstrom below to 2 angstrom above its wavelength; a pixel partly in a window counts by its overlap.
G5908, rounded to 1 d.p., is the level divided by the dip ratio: 9.1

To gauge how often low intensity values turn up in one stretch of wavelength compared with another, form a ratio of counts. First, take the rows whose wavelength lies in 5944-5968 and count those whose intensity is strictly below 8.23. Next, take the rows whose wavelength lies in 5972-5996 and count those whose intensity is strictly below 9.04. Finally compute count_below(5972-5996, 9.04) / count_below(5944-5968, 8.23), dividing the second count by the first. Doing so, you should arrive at 1.2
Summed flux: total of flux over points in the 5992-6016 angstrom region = 50.7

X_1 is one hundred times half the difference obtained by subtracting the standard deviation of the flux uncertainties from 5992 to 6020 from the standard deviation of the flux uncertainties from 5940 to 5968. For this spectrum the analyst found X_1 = 0.2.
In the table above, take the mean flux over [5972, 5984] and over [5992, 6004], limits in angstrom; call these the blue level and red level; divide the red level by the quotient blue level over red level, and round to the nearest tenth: 8.5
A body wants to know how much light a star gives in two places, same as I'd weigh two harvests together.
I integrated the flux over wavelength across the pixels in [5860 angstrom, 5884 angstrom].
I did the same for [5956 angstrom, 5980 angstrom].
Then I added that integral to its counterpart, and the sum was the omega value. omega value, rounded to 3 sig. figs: 396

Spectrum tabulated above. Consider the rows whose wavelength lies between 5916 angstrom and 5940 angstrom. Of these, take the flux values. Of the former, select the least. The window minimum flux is 8.02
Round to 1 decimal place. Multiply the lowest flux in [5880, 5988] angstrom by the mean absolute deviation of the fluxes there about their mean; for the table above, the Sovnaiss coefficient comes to 4.1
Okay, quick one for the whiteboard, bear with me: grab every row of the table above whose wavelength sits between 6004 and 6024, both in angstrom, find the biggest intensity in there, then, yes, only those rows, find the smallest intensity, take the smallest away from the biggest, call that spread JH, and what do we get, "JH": 1.7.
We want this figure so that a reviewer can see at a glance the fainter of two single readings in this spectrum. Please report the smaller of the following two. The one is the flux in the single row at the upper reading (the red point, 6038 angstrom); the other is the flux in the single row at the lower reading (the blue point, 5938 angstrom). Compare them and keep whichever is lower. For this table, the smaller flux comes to 8.6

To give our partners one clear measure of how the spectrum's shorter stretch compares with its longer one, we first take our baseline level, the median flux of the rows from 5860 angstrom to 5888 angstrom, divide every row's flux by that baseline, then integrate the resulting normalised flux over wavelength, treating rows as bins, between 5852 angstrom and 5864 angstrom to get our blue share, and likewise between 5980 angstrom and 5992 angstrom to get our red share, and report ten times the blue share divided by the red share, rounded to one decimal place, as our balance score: 11.0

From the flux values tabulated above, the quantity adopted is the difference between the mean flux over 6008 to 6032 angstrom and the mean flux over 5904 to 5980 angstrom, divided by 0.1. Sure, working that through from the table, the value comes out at 9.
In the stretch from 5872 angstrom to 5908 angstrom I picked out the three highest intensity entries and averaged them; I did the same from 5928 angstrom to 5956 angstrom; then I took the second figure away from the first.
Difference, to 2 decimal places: 0.56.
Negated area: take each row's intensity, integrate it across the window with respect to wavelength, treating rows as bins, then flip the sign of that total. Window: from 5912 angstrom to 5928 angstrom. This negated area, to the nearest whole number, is -136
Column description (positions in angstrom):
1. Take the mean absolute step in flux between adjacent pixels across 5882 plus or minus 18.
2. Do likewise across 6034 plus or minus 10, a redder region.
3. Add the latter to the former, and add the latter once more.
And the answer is 2.2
